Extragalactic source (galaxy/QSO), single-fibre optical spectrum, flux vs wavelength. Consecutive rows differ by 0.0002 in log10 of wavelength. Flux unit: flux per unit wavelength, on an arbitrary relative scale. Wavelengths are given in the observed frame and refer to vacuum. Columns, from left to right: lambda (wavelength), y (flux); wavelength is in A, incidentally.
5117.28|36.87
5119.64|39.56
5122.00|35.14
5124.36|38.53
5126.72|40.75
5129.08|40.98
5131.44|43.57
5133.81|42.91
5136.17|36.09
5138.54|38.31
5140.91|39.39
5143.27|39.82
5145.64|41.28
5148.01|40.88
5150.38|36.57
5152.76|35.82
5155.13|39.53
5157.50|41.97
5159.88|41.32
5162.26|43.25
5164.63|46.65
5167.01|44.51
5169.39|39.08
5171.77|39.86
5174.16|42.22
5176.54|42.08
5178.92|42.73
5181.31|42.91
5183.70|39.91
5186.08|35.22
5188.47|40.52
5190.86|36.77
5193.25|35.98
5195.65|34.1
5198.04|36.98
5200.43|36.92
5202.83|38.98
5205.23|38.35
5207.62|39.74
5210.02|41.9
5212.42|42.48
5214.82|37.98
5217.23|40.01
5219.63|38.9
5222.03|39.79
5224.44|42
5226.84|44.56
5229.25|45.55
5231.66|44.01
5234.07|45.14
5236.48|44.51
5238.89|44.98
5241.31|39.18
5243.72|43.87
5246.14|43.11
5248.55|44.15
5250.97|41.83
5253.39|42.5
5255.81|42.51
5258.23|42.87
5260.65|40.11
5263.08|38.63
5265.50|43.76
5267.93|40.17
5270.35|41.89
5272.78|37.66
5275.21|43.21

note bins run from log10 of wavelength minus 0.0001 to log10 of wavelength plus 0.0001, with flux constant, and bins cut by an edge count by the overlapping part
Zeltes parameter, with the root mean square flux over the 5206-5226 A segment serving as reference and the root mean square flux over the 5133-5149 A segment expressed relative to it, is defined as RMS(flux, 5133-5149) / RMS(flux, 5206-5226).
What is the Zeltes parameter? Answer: 0.99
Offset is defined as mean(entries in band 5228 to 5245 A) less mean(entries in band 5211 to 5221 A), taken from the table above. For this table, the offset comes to 4.0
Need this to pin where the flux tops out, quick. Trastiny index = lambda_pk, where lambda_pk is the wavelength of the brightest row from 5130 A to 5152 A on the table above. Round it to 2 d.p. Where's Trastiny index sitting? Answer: 5131.44 A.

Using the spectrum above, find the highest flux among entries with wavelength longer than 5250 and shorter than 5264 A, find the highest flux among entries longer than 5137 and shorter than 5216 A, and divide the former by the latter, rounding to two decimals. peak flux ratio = 0.92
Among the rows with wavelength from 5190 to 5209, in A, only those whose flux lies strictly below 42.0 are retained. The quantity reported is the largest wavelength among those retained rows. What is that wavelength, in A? 5207.62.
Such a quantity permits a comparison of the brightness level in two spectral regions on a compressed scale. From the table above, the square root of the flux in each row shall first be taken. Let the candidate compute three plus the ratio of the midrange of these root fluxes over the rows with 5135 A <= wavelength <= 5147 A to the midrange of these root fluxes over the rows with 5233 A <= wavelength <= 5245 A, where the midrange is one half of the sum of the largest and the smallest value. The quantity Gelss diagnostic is 3.96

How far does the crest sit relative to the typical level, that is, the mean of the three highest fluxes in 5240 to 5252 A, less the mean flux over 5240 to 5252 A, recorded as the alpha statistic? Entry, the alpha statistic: 1.3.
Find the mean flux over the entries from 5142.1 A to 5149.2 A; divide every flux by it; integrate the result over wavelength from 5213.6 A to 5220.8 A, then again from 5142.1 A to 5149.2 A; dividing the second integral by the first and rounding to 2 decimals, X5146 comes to 1.03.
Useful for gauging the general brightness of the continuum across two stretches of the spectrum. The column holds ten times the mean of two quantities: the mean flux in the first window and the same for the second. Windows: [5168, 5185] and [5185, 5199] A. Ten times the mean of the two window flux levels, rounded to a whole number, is 389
